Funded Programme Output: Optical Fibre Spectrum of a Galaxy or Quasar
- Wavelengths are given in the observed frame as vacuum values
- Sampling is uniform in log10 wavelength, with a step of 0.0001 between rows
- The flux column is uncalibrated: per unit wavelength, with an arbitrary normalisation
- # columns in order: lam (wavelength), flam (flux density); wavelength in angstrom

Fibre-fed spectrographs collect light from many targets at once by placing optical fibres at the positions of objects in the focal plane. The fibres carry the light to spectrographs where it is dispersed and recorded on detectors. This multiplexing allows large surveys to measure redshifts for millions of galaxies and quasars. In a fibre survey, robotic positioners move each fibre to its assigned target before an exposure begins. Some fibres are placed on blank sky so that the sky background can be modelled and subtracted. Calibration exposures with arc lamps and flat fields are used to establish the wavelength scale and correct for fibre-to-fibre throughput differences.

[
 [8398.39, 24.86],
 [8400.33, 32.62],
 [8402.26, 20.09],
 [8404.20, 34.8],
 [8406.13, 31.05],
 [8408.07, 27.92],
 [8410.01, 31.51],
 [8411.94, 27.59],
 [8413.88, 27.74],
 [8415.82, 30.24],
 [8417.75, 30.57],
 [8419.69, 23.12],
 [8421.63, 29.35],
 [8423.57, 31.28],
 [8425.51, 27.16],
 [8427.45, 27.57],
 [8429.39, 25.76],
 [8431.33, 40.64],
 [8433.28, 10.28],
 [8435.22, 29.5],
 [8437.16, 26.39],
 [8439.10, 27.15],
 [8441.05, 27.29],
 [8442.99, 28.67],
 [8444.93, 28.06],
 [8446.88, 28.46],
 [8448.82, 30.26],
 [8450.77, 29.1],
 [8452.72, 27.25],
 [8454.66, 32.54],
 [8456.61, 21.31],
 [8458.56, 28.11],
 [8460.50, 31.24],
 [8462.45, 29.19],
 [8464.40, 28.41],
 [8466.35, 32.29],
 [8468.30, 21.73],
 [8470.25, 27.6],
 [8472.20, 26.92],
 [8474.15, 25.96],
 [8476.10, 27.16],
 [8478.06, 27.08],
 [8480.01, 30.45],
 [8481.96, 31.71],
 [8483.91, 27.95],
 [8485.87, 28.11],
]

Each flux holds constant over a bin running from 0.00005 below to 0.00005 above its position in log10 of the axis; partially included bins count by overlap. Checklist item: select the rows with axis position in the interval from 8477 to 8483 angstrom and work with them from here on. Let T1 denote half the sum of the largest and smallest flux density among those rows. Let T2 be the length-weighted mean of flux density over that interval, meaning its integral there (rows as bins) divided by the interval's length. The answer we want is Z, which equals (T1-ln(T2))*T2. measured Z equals 772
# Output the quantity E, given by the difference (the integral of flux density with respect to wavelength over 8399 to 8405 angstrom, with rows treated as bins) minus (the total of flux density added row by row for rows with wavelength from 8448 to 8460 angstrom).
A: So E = 4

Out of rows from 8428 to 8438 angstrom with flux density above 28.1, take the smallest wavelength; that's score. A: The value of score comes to 8431.33 angstrom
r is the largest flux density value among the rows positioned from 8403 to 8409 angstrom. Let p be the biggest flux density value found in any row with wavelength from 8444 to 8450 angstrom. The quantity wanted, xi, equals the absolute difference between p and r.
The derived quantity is 4.5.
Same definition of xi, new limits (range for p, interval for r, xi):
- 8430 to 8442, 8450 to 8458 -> 8.1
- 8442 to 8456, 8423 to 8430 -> 1.3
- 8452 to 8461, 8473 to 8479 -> 5.4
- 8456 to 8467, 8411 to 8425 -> 1.0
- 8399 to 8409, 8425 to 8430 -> 7.2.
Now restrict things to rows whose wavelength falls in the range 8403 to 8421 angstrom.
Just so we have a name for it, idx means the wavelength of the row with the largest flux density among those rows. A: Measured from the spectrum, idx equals 8404.20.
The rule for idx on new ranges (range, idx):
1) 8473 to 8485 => 8481.96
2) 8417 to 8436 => 8431.33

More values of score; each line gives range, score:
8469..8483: 8480.01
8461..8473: 8462.45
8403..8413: 8404.20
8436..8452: 8442.99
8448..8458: 8448.82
